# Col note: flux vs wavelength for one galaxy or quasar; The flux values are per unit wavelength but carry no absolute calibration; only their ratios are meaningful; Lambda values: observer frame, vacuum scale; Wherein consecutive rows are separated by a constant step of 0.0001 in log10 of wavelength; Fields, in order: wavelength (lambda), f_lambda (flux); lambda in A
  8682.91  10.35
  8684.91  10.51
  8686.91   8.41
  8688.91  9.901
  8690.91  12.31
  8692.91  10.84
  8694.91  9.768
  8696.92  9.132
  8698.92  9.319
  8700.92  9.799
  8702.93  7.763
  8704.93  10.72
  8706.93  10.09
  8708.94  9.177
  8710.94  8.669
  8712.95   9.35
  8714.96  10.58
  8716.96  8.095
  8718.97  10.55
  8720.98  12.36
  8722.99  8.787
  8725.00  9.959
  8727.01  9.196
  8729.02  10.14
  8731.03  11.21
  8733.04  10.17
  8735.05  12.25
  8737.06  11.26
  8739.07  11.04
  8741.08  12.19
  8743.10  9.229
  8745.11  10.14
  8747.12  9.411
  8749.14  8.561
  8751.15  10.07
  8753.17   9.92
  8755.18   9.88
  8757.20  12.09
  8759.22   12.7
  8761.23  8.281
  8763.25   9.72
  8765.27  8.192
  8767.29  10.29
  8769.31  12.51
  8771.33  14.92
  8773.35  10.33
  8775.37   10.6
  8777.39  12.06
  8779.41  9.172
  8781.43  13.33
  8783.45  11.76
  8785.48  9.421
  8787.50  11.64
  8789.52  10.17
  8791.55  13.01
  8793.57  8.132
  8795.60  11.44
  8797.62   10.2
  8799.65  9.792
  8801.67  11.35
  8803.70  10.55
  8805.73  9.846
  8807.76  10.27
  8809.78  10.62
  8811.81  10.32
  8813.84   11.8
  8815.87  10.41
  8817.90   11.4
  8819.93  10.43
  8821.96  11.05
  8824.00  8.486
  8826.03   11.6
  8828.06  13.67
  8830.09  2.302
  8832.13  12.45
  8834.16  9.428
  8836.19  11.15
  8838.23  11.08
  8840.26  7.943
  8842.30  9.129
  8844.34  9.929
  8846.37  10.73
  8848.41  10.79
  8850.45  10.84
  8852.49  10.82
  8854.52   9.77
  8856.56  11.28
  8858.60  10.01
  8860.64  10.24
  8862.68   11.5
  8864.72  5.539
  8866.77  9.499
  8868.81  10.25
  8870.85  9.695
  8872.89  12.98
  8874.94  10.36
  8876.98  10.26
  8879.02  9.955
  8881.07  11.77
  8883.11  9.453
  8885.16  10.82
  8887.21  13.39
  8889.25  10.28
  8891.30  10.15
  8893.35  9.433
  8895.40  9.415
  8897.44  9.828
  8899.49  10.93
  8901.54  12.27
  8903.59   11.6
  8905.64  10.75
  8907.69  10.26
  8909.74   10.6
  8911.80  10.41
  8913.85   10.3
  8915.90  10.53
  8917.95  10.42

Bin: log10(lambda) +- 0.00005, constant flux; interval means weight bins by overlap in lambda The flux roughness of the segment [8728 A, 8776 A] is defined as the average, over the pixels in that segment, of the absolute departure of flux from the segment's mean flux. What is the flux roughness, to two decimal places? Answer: 1.21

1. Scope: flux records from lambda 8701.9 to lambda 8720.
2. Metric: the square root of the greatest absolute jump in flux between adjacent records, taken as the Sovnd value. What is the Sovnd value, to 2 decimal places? 1.72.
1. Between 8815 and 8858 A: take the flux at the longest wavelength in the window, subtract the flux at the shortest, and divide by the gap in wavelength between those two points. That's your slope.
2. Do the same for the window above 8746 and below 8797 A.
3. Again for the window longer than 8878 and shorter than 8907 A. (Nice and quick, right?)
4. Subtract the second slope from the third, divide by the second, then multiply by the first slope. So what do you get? -0.01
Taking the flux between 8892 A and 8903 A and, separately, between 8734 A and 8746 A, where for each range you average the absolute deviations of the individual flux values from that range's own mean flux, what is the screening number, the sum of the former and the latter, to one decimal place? 1.9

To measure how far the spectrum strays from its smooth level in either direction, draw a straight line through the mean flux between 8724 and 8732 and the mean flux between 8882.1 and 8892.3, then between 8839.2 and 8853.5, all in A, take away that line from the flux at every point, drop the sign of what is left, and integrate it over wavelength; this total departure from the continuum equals 11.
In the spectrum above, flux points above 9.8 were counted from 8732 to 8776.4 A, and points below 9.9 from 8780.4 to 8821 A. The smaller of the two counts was 4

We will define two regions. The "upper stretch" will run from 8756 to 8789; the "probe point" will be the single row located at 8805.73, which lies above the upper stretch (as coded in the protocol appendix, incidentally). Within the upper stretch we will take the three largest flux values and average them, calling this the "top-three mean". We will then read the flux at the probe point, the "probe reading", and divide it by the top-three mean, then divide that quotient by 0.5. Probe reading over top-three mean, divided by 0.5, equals 1.44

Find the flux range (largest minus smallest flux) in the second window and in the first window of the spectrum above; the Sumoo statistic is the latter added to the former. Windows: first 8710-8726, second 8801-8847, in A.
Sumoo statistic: 15.6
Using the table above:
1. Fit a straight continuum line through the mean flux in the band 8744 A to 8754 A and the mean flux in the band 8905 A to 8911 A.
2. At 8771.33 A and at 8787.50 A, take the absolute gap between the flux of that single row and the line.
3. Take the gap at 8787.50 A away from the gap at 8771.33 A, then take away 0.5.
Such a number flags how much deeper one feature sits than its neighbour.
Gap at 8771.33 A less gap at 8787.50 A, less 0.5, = 2.87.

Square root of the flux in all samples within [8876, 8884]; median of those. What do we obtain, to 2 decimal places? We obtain 3.18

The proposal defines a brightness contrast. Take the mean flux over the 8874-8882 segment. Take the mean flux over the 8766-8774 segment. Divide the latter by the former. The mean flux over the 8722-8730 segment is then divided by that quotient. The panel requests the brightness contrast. 8.4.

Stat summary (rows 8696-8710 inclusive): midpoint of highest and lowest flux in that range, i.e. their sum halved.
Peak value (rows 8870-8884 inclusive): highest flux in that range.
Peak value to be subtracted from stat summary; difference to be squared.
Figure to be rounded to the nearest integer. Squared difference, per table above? 14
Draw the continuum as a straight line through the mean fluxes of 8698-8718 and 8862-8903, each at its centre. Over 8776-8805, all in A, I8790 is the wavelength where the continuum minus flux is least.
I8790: 8781.43 A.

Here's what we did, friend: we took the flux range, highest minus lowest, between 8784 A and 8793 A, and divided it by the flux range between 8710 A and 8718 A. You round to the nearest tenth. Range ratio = 1.4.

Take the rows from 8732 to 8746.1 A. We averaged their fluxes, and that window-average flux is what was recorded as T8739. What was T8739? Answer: 10.9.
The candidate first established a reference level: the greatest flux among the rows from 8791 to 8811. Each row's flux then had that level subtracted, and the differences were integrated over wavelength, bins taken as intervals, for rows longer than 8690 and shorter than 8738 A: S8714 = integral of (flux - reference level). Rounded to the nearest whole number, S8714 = -142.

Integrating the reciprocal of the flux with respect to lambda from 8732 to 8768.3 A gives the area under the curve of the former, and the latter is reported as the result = 3.58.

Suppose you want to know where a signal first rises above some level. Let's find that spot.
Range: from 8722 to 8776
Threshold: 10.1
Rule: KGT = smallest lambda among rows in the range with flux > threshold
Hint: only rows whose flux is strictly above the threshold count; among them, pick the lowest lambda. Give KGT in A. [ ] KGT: 8729.02 A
